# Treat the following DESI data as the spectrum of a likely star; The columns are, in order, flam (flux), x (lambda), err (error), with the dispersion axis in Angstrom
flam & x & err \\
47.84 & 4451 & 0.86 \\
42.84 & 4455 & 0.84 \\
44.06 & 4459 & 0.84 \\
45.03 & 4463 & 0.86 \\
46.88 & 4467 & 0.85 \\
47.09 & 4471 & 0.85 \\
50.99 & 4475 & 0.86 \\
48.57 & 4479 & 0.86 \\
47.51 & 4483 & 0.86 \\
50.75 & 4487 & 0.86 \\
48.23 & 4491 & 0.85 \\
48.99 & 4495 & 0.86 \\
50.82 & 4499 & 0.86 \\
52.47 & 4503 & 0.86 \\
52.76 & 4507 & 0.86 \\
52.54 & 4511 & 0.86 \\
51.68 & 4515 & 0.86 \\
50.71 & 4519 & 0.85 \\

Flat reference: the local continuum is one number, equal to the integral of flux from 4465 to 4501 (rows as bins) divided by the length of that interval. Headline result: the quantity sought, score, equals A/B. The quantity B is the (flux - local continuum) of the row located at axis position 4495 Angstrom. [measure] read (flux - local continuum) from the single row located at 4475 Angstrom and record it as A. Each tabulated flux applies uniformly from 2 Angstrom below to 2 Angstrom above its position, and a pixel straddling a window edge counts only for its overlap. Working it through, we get 18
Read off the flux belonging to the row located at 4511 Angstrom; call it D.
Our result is 52.54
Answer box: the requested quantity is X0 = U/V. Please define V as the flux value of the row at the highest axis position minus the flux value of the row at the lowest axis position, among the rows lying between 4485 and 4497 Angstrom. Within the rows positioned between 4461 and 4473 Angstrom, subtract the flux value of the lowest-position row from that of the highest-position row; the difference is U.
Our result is -1.2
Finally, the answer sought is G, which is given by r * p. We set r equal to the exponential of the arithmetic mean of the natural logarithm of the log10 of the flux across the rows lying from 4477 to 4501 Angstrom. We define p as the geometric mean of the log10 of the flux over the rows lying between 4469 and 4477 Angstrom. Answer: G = 2.86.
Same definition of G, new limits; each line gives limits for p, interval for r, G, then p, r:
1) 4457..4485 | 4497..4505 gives 2.87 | 1.67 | 1.71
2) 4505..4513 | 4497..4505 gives 2.95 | 1.72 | 1.71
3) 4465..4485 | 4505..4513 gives 2.90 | 1.68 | 1.72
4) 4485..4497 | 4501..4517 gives 2.91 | 1.69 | 1.72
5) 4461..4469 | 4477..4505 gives 2.82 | 1.66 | 1.70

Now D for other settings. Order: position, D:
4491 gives 48.23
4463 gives 45.03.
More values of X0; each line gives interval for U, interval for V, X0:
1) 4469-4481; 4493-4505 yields 0.4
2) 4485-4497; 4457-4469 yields -0.6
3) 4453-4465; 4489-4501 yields 0.8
